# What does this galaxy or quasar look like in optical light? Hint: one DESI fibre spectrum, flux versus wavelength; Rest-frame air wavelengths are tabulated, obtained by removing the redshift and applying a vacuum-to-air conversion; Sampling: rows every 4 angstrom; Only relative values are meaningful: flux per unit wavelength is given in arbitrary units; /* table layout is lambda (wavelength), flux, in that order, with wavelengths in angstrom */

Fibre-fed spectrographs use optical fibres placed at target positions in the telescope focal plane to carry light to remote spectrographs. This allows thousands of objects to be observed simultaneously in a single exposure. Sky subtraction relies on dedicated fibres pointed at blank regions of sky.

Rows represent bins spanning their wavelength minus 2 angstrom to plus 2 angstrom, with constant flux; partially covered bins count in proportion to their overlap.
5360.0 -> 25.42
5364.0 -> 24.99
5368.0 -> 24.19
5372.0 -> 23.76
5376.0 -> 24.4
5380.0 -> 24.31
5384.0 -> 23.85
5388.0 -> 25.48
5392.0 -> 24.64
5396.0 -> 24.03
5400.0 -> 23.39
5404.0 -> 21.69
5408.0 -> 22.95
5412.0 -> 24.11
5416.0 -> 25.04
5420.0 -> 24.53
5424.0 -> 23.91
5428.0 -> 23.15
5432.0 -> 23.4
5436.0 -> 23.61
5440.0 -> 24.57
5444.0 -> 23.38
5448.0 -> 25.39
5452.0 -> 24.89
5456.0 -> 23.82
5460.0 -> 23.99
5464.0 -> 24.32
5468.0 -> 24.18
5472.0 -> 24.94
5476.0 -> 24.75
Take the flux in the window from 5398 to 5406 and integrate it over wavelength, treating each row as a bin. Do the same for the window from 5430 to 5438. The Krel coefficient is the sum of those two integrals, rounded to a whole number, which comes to 368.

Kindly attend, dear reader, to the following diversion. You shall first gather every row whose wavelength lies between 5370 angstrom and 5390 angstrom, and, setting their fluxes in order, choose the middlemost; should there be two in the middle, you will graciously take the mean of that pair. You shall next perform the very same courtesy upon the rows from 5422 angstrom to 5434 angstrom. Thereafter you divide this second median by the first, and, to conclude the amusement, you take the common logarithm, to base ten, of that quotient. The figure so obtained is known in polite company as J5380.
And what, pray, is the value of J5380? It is -0.017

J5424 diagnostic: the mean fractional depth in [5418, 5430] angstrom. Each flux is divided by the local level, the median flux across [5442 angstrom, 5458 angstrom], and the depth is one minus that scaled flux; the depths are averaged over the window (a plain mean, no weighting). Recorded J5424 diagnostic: 0.020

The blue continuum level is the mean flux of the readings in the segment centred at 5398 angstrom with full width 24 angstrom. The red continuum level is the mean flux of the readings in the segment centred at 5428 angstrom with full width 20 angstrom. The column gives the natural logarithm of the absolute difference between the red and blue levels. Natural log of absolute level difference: -3.8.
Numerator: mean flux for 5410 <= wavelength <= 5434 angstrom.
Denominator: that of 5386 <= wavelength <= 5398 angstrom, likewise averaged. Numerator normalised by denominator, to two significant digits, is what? 0.97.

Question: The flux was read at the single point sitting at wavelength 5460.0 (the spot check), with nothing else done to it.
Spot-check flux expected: 23.99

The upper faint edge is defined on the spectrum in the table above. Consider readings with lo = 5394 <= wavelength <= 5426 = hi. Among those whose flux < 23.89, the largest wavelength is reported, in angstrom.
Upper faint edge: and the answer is 5408.0 angstrom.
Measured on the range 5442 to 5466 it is 5456.0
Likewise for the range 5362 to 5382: 5372.0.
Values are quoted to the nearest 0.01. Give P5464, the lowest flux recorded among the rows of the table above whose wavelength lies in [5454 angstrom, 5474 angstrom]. 23.82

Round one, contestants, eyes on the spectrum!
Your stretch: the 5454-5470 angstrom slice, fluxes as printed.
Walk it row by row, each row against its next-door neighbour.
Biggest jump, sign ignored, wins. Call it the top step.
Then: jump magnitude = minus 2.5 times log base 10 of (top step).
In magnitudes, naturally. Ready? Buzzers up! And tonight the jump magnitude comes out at 1.2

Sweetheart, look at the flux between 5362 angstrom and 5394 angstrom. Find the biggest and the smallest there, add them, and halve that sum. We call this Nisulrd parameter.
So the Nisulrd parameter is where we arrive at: 24.62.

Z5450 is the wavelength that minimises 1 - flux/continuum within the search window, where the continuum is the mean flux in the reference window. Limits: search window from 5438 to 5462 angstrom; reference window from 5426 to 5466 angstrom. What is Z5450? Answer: 5448.0 angstrom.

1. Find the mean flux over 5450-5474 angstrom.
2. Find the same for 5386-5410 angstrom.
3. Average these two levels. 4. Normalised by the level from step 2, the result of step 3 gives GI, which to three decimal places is 1.014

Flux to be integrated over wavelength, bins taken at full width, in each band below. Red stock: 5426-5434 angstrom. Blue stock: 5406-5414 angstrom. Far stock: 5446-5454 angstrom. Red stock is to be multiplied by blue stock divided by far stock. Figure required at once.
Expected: 174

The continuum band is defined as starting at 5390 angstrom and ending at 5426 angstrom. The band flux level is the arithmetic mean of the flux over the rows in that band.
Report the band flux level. 23.8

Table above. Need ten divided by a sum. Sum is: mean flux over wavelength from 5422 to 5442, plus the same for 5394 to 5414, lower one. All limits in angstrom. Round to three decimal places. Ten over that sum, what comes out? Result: 0.213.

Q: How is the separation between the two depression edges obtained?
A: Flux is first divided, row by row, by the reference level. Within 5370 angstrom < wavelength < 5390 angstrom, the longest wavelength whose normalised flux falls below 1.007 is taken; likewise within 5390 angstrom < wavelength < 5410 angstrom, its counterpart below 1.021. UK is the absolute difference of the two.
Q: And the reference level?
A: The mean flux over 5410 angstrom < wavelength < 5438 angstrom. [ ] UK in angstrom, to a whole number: 24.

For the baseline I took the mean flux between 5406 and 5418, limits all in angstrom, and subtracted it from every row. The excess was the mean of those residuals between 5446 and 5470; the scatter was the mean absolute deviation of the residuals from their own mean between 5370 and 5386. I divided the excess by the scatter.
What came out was 1.4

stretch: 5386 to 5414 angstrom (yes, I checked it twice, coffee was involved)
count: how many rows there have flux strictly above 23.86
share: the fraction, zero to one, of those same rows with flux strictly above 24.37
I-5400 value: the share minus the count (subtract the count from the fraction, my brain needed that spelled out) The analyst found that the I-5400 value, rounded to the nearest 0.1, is -3.7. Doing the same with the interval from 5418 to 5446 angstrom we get -2.7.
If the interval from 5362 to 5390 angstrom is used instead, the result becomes -4.6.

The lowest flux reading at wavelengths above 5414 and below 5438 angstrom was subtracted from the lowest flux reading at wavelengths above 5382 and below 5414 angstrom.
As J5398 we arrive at -1.5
